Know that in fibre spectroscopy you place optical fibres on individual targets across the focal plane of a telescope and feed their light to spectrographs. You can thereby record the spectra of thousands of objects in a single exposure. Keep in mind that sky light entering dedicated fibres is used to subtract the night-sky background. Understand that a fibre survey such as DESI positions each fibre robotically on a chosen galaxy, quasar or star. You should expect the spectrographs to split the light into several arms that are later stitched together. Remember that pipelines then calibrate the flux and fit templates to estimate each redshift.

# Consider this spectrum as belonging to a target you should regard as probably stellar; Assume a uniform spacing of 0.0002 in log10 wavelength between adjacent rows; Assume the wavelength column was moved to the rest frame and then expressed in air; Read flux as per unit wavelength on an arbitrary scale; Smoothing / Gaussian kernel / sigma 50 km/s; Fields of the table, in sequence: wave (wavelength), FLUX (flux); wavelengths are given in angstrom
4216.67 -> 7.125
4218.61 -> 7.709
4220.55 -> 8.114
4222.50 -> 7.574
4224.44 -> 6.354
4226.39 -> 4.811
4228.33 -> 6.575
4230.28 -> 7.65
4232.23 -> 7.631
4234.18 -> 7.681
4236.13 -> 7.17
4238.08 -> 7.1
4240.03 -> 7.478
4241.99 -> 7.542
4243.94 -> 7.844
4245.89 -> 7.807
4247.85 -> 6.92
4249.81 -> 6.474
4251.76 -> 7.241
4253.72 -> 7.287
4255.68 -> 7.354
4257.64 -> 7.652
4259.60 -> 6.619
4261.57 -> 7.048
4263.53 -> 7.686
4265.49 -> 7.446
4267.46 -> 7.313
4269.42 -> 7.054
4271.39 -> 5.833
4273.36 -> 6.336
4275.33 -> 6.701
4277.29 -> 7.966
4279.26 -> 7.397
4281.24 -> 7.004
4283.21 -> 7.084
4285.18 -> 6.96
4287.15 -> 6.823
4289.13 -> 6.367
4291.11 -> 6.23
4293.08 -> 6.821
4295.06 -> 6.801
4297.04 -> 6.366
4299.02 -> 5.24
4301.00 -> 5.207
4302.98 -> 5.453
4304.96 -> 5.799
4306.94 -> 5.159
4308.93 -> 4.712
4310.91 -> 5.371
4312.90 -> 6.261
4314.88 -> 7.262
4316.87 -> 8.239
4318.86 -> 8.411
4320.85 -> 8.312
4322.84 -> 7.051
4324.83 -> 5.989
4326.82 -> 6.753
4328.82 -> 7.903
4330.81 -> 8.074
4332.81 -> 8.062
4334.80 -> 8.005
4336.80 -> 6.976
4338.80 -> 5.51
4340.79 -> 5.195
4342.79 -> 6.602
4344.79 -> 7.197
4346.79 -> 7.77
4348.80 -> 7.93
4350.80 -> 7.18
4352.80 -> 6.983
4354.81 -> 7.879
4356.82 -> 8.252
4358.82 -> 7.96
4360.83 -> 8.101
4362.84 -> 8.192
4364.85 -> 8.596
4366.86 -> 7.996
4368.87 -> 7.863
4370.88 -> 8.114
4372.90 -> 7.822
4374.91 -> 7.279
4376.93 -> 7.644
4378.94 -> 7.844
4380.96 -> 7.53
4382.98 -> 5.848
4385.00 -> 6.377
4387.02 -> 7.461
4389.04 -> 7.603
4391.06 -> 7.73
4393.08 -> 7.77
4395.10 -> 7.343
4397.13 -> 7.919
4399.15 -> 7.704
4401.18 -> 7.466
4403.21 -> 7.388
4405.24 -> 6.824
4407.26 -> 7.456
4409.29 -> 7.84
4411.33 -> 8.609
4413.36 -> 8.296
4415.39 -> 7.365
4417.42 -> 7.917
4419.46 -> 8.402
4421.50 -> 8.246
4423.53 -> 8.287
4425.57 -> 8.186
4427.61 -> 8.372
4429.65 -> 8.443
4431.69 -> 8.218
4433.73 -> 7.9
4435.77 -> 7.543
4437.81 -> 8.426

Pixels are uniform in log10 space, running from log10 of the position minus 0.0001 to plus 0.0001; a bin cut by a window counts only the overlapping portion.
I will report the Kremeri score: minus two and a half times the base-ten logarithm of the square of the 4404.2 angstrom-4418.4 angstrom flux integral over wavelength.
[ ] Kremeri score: -10.2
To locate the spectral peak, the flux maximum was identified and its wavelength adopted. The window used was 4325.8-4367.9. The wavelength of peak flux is 4364.85 angstrom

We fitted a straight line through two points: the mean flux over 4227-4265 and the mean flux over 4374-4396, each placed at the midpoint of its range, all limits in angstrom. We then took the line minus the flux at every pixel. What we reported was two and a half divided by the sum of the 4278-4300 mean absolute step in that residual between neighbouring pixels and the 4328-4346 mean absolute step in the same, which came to 2.55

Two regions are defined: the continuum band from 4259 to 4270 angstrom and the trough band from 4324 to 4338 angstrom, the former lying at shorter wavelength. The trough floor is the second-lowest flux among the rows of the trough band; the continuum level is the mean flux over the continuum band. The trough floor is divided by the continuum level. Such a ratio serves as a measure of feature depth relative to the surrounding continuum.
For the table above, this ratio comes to 0.94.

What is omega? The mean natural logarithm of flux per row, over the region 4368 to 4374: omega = 2.07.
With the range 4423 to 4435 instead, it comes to 2.11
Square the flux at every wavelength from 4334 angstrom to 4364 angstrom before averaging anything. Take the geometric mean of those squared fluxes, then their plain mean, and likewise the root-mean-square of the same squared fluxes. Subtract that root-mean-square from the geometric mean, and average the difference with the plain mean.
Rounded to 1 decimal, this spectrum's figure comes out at 25.6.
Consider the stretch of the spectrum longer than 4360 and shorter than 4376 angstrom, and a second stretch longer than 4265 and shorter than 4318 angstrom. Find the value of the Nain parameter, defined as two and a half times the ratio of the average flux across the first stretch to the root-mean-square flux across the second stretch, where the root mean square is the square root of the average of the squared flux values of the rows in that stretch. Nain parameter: 3.05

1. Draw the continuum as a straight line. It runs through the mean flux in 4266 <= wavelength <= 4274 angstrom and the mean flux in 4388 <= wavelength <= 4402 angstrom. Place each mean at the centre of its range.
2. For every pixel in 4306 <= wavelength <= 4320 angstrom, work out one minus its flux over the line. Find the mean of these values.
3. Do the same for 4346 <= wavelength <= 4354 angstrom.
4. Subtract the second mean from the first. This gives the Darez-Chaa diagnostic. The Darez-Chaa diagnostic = 0.10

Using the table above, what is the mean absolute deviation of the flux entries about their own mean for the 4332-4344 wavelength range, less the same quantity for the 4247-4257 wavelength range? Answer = 0.67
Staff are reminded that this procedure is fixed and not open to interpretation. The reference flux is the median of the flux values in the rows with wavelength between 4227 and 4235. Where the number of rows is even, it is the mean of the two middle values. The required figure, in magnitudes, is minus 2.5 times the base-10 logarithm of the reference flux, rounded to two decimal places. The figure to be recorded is -2.21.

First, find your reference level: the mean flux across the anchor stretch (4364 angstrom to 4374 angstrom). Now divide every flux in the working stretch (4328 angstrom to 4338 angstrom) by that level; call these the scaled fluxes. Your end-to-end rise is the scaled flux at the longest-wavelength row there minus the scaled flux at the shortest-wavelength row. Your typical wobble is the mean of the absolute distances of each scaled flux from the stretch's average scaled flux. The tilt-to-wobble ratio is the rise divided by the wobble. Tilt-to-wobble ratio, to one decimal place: -2.8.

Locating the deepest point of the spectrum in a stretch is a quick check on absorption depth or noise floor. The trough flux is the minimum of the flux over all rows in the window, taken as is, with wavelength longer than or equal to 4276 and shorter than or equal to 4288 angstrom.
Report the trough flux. 6.823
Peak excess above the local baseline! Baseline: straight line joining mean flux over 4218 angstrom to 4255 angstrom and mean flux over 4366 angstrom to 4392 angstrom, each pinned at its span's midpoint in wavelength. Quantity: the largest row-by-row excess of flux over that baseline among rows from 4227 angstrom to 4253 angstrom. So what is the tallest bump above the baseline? 0.62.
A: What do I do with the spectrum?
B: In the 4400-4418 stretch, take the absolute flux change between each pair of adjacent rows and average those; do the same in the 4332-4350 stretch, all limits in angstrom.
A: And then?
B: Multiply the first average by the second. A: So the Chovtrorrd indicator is 0.37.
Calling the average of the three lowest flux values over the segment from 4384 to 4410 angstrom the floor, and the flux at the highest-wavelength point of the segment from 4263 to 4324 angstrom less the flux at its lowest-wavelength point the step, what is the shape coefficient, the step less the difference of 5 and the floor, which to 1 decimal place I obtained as 1.2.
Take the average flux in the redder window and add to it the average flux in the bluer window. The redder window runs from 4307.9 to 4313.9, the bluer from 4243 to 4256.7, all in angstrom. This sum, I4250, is 12.7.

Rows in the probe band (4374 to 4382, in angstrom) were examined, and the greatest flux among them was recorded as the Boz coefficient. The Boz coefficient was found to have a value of 7.844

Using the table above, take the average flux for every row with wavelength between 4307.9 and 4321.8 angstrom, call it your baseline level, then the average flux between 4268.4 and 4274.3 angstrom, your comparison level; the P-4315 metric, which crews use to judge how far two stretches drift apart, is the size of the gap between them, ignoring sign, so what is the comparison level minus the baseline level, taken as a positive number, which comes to 0.5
